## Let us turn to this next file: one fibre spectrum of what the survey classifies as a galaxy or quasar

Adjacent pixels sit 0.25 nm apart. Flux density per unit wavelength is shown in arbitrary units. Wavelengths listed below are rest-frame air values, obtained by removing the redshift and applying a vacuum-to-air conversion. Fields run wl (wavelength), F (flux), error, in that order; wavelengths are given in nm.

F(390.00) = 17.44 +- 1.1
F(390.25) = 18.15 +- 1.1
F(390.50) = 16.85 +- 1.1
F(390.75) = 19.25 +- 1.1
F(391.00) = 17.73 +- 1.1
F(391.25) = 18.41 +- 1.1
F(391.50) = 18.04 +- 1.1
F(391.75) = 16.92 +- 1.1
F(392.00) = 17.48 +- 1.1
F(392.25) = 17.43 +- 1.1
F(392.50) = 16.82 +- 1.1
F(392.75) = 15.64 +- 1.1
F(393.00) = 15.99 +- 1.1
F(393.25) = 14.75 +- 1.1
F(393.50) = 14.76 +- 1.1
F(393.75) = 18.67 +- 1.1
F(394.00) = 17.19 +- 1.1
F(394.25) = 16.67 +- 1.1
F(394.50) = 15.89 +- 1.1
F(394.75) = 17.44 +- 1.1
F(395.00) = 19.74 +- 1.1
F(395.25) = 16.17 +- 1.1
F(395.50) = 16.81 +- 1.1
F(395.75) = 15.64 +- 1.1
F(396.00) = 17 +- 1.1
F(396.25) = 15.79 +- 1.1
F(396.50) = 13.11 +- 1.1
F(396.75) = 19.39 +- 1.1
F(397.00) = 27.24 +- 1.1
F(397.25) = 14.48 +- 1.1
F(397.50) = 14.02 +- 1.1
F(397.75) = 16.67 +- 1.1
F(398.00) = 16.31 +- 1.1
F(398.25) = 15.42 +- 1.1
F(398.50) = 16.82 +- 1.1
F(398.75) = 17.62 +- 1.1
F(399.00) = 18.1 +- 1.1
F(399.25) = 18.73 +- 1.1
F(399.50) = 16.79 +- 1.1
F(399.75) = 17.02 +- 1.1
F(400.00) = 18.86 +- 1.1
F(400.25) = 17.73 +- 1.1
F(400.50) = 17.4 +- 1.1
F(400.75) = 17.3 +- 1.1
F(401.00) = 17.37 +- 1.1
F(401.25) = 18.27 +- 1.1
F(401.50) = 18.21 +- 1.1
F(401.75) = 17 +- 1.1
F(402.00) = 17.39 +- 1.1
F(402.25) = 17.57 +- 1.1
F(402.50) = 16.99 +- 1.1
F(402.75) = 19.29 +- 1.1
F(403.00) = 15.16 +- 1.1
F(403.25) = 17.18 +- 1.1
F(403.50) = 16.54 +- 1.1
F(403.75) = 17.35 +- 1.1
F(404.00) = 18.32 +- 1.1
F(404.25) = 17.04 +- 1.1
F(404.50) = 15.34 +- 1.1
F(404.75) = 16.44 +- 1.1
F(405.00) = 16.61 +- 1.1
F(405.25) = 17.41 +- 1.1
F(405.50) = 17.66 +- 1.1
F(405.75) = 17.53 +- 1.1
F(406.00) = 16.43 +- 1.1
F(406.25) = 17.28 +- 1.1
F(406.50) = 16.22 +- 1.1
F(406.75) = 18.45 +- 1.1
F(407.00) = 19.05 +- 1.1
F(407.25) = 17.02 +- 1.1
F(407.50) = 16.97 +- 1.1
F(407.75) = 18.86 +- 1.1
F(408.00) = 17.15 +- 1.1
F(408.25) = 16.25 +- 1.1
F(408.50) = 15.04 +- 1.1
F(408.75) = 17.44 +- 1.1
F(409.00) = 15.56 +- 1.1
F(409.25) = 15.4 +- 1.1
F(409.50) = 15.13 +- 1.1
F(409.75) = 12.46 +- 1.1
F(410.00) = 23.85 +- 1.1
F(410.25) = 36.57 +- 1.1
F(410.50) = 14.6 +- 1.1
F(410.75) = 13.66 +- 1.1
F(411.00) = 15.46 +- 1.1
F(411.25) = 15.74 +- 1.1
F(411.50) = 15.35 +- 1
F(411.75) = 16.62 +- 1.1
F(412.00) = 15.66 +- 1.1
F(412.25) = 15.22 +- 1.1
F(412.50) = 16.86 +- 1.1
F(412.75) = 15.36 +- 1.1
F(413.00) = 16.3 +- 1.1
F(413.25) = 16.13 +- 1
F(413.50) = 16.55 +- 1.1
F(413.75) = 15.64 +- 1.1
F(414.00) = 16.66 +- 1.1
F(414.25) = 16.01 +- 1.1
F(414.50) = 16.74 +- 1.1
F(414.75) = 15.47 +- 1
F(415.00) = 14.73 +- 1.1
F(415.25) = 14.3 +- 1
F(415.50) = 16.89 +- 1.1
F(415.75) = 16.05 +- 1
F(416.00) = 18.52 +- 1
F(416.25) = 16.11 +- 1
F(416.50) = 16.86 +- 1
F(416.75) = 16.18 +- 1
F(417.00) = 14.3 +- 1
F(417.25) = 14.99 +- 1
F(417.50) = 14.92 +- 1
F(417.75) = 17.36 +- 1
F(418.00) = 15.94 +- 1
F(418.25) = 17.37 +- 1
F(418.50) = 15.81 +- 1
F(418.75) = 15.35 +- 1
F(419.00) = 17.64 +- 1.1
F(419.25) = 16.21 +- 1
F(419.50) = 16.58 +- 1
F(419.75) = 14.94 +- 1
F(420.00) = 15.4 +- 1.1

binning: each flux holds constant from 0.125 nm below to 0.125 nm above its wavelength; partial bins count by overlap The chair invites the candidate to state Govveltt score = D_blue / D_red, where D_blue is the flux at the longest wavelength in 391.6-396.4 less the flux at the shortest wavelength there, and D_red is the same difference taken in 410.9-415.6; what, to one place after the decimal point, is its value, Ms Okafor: -0.8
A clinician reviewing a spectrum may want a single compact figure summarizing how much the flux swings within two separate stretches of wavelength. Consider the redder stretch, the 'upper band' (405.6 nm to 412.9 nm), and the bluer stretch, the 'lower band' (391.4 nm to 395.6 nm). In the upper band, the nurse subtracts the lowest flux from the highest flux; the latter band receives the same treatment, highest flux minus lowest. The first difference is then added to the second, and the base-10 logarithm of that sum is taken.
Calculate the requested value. 1.46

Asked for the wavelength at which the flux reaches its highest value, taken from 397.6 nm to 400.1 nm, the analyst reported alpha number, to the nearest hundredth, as 400.00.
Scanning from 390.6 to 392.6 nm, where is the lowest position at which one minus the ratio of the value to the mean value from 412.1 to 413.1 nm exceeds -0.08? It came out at 391.75 nm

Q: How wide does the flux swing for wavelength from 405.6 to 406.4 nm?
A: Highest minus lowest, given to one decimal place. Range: 1.1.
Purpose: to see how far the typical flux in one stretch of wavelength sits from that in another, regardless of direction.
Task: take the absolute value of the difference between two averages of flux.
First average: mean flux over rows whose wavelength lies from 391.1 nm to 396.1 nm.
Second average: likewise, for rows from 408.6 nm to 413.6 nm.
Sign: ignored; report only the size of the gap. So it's 0.1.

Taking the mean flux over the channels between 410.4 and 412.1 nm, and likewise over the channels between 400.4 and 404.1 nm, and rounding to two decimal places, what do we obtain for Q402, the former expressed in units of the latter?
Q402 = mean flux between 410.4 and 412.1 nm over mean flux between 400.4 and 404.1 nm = 0.88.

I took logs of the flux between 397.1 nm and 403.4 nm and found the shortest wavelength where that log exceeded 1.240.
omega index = 398.75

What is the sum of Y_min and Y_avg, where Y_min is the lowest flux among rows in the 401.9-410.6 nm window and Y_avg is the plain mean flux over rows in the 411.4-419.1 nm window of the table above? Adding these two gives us 28.5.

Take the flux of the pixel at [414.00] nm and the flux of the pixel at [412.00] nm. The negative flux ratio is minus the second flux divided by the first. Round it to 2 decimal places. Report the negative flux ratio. -0.94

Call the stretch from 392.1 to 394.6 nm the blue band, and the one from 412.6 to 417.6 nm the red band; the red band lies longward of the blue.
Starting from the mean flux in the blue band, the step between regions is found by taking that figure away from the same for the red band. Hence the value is -0.45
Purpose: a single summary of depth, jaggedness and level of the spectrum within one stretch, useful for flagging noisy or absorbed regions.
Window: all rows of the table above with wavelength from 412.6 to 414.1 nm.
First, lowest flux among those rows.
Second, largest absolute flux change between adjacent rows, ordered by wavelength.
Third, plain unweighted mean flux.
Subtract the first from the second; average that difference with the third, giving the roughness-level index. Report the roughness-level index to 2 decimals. 0.88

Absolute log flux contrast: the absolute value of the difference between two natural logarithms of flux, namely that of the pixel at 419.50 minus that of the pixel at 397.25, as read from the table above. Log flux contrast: 0.14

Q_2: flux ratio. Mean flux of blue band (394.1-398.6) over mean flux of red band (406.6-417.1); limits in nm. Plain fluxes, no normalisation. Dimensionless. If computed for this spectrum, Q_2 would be 1.01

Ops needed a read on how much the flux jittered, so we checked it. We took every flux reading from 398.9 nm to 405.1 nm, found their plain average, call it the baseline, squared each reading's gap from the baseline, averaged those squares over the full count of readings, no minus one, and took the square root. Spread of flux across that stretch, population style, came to 0.96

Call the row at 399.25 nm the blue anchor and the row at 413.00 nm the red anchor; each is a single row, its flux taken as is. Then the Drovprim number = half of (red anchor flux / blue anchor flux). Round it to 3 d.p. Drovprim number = 0.435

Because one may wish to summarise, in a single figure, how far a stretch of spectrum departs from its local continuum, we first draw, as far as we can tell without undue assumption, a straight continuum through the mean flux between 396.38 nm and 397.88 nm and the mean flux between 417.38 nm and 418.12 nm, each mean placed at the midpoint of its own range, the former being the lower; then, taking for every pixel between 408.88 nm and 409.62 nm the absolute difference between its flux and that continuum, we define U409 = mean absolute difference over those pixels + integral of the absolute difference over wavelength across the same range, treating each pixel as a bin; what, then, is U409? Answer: 2.26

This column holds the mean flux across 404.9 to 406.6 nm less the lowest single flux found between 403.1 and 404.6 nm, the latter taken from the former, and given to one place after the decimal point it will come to 1.7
